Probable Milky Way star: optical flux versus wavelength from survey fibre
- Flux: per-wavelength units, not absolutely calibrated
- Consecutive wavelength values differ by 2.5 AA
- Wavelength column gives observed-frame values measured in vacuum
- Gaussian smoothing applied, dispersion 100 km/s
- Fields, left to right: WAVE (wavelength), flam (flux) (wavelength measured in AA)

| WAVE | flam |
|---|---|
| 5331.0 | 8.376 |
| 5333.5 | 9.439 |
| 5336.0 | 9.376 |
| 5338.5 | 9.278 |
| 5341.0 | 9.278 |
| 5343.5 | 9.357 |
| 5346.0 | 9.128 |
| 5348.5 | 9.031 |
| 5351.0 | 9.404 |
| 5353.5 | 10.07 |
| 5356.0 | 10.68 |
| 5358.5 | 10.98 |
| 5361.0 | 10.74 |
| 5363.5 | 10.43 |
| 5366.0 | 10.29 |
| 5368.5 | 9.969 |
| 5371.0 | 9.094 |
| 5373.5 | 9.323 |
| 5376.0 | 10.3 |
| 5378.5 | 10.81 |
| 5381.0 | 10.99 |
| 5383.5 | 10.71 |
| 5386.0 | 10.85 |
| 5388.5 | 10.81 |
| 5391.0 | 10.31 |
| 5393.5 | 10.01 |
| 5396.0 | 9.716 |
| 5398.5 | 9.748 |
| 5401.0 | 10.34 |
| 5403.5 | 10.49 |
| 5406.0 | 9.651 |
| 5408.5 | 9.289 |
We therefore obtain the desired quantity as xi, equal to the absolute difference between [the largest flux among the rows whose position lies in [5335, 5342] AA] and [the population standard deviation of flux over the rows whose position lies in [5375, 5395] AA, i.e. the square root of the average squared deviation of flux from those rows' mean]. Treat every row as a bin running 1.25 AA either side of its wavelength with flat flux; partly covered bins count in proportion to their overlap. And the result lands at 9.1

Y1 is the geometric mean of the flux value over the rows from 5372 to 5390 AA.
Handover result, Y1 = 10.5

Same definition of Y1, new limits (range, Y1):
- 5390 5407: 10.0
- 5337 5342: 9.3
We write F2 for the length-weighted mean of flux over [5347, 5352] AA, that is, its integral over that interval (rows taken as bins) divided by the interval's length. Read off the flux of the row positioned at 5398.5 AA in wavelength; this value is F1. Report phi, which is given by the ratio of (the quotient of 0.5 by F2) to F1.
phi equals 0.0056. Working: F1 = 9.748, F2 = 9.2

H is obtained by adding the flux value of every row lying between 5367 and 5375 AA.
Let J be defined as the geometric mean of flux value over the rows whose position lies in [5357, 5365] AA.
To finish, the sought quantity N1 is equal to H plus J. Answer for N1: 39.1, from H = 28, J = 10.7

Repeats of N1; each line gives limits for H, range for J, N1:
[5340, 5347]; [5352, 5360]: 38.3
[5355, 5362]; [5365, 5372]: 42.2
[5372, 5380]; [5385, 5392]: 41.1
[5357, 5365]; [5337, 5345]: 41.5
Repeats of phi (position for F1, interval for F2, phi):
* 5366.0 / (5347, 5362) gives 0.0048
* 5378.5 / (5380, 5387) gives 0.0043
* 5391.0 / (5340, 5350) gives 0.0053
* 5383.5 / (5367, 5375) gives 0.0049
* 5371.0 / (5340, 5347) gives 0.0059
